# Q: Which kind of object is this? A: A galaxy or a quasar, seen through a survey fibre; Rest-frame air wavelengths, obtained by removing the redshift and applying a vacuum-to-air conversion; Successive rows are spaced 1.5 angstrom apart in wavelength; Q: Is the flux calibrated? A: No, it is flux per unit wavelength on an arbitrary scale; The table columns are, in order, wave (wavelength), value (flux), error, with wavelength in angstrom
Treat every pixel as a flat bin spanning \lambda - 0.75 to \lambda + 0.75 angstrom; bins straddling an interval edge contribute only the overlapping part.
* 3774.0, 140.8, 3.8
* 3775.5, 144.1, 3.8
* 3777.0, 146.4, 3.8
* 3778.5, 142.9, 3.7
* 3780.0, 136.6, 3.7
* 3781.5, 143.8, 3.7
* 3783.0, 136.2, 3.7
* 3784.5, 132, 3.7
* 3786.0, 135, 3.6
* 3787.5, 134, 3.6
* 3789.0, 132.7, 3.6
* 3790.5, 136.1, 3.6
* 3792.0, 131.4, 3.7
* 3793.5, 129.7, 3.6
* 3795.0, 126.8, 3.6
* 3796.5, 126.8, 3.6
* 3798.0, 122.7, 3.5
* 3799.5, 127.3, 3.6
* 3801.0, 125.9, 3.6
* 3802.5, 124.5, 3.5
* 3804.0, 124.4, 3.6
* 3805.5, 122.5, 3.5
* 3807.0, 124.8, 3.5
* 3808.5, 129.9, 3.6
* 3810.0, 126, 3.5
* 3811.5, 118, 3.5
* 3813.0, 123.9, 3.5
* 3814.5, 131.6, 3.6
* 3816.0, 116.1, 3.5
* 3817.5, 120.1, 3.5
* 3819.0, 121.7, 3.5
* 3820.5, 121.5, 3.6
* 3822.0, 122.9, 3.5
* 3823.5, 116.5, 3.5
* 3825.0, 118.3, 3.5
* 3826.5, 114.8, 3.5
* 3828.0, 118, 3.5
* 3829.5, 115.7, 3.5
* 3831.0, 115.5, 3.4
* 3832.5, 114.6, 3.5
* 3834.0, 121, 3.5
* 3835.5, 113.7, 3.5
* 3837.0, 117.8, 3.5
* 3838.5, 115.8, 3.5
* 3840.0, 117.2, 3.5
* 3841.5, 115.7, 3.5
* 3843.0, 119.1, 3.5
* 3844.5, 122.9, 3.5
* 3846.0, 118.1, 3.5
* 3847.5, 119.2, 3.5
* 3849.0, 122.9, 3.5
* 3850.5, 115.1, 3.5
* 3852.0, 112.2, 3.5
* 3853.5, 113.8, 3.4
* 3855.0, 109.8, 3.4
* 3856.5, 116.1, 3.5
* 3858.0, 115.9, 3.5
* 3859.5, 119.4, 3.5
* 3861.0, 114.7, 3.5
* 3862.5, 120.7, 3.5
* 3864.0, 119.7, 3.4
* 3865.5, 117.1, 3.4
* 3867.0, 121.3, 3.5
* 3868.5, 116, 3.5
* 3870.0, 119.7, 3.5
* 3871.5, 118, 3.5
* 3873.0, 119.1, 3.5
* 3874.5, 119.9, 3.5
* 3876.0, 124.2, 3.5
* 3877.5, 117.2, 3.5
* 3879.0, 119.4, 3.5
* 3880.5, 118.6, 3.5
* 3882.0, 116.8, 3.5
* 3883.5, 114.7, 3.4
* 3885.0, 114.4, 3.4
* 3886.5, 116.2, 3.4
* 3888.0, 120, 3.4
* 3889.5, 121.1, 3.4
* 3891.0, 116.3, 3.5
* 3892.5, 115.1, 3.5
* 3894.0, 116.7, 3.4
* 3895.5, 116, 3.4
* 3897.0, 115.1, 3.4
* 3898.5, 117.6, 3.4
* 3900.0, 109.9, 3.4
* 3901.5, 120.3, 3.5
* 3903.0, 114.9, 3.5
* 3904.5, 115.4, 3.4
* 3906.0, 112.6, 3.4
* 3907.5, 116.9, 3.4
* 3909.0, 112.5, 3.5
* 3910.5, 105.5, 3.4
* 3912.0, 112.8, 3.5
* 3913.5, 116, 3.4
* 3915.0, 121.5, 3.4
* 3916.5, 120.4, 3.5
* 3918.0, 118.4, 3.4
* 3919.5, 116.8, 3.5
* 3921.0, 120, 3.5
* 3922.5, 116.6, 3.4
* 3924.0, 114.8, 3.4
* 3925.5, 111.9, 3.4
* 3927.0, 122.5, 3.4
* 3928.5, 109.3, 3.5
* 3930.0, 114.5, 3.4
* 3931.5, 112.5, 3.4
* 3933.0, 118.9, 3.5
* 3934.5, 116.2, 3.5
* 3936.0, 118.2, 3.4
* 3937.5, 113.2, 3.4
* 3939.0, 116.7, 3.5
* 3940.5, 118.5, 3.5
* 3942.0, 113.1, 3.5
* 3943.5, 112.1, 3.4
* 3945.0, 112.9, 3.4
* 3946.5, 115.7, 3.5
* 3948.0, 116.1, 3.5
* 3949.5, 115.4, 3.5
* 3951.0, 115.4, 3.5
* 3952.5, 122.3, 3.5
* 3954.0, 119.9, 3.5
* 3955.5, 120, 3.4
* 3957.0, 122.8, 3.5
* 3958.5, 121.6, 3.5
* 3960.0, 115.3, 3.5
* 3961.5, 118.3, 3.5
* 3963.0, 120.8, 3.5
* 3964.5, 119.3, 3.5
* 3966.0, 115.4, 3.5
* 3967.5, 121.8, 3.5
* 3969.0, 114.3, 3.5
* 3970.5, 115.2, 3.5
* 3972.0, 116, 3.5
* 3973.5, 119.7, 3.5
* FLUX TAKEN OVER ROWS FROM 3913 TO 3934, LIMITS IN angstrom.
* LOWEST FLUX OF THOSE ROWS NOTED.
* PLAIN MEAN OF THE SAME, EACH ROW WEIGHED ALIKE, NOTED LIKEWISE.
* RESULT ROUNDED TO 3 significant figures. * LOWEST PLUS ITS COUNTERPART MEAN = 226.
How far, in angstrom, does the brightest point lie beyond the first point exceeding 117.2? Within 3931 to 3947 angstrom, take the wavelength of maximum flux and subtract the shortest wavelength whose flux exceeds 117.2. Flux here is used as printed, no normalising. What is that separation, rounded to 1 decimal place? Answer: 0.0 angstrom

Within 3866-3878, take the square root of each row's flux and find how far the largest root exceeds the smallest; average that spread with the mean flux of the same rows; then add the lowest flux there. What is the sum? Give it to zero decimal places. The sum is 176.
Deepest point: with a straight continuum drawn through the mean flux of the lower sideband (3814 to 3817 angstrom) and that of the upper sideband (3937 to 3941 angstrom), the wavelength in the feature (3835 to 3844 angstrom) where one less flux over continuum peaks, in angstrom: 3835.5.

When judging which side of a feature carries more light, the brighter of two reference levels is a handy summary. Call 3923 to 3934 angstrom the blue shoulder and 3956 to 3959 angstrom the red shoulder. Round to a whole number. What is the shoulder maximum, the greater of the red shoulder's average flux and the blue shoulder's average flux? 122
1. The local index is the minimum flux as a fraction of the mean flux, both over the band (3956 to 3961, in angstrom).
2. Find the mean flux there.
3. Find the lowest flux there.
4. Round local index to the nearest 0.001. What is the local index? 0.962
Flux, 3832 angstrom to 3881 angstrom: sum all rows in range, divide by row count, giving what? 118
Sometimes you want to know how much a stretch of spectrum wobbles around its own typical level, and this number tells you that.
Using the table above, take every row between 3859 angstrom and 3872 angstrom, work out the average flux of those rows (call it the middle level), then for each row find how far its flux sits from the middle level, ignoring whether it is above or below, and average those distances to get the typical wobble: 1.8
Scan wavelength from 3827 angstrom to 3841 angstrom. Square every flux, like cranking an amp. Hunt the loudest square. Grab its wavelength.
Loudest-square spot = 3834.0 angstrom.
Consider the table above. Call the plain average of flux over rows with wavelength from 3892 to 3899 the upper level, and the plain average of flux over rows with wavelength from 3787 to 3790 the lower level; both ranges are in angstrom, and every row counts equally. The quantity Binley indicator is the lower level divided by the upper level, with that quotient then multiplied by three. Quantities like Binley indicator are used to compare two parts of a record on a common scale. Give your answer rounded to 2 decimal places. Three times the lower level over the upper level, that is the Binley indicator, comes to 3.45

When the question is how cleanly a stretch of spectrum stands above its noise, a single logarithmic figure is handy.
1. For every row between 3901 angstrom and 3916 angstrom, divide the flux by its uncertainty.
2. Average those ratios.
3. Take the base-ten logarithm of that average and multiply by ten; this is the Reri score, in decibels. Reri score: 15.2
